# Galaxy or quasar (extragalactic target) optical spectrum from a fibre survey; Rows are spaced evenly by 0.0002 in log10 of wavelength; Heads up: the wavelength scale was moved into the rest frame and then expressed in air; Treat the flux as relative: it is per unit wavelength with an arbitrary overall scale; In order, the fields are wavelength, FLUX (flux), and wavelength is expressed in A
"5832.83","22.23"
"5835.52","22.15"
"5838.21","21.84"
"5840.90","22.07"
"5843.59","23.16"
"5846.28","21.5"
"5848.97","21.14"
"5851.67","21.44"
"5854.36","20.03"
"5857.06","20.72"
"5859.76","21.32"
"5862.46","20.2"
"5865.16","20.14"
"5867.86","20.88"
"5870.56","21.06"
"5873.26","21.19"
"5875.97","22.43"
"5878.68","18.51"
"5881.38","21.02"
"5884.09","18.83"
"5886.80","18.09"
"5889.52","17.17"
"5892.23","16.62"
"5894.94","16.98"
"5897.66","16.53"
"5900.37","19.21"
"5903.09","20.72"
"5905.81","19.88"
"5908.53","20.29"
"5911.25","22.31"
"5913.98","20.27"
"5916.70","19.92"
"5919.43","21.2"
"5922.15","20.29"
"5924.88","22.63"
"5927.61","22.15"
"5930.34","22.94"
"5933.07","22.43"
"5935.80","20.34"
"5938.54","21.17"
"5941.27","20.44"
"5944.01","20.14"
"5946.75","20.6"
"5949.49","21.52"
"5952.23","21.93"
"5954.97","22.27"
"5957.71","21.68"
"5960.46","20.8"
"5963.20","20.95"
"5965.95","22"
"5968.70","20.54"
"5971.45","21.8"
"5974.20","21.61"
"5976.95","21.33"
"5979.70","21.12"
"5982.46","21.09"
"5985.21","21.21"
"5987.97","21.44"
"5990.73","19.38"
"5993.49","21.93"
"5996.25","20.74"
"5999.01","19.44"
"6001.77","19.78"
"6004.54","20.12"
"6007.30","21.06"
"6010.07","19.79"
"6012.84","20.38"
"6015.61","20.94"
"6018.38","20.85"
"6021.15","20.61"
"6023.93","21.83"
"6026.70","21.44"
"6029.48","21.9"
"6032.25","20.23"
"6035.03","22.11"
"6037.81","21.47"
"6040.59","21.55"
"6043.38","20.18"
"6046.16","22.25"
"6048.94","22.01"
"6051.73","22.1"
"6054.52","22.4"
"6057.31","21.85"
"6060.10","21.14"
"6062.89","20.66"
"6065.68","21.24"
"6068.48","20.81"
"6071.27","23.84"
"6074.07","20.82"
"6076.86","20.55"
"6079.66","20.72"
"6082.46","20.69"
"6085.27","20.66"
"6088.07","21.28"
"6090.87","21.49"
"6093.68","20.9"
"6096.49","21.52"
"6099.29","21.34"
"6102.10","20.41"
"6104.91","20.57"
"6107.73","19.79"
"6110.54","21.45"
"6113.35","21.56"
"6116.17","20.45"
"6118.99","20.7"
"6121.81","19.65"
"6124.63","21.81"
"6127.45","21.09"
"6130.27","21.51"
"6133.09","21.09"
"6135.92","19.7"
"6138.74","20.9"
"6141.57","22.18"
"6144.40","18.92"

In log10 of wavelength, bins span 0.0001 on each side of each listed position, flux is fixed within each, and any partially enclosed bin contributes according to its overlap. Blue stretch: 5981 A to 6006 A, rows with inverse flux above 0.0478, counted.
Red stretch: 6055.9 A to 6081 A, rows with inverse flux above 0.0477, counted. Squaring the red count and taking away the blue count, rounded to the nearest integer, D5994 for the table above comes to 20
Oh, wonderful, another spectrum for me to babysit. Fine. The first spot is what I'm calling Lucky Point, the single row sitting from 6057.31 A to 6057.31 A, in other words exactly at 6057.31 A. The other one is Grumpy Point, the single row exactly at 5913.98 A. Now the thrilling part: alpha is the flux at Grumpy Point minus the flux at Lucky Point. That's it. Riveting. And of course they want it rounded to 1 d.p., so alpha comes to -1.6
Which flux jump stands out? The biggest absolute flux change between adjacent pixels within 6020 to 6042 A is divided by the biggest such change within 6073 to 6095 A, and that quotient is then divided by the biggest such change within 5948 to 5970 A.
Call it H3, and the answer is 2.08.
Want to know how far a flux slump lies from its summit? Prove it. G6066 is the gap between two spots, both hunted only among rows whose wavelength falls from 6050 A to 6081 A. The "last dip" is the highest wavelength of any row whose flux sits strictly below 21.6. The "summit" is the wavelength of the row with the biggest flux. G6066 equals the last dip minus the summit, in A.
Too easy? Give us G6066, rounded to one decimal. 8.4 A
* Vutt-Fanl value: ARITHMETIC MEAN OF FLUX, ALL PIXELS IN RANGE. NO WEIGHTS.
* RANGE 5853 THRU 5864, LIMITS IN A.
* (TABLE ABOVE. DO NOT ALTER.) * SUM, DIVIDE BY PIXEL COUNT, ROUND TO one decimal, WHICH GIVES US 20.6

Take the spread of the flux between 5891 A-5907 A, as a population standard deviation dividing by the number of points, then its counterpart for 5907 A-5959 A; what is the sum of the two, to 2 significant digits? 2.6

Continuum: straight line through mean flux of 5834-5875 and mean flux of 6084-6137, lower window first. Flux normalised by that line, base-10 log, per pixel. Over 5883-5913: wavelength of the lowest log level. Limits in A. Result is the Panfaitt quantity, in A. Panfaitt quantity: 5897.66 A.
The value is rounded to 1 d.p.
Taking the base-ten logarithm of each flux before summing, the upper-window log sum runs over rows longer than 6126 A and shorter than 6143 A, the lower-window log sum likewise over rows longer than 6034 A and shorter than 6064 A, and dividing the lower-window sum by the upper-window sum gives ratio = 1.8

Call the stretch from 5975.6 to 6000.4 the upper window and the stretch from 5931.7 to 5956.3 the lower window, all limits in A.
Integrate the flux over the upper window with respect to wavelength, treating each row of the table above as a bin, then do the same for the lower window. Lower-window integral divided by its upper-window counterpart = 1.01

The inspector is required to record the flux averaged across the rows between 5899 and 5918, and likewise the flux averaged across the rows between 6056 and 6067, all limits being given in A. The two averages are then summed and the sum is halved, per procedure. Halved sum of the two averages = 20.8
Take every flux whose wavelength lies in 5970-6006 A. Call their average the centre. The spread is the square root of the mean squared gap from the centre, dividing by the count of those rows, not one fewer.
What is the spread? 0.85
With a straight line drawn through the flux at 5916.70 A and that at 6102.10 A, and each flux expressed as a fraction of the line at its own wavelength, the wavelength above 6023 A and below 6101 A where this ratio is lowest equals 6043.38 A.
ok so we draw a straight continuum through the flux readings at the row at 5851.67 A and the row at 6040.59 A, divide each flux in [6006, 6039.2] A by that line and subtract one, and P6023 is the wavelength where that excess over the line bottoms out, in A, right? 6010.07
